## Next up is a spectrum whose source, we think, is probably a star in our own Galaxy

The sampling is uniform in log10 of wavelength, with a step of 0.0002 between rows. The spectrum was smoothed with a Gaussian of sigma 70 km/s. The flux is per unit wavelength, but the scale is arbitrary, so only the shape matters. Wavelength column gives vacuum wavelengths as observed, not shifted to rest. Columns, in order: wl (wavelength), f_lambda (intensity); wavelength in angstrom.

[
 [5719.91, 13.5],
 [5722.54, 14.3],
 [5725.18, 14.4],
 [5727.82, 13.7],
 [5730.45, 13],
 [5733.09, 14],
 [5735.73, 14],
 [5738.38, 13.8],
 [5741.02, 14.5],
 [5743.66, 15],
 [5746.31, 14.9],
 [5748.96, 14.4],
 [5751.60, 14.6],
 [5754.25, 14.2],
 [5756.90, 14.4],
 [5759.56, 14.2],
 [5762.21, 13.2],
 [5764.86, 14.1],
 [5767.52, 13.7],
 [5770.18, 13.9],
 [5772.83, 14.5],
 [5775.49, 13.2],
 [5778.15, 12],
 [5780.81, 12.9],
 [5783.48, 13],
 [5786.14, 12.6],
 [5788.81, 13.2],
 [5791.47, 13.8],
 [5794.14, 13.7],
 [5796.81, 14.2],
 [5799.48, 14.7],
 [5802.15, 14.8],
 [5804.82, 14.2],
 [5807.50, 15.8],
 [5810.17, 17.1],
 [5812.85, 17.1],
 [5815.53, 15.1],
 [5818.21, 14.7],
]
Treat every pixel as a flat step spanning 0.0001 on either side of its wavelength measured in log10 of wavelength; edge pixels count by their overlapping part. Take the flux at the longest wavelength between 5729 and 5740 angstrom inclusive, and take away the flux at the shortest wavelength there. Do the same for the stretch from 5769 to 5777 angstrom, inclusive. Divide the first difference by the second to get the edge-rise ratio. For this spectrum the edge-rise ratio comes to -1.1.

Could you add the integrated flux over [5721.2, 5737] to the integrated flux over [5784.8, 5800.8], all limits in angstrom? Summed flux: 439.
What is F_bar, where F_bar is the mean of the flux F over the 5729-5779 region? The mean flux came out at 14.0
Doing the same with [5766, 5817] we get 14.2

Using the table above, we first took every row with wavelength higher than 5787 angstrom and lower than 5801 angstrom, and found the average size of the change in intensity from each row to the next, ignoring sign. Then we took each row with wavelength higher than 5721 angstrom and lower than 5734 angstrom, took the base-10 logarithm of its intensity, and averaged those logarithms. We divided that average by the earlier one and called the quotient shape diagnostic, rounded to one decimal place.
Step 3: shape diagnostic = 2.7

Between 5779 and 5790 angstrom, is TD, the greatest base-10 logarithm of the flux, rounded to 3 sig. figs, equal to 1.12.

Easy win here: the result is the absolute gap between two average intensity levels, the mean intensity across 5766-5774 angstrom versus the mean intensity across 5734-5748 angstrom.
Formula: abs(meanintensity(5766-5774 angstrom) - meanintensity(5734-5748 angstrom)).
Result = 0.4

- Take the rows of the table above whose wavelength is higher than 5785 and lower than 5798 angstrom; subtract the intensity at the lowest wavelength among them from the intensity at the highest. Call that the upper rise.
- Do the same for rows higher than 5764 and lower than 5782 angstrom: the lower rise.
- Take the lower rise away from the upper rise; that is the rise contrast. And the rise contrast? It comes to 3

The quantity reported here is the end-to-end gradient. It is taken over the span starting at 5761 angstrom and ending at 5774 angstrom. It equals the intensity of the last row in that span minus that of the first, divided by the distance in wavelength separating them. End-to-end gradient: 0.12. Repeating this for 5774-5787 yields -0.06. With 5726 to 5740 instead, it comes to 0.01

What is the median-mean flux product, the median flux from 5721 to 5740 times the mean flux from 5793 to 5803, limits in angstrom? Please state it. 201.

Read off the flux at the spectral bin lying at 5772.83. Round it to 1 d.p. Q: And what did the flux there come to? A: 14.5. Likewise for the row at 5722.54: 14.3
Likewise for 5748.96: 14.4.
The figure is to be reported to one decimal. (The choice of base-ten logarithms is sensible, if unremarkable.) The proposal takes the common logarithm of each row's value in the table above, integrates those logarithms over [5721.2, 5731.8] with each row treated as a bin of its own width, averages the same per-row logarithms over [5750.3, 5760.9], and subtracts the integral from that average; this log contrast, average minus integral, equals -10.9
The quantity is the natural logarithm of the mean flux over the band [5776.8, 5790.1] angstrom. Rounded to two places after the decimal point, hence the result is 2.54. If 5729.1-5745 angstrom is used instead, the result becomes 2.64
